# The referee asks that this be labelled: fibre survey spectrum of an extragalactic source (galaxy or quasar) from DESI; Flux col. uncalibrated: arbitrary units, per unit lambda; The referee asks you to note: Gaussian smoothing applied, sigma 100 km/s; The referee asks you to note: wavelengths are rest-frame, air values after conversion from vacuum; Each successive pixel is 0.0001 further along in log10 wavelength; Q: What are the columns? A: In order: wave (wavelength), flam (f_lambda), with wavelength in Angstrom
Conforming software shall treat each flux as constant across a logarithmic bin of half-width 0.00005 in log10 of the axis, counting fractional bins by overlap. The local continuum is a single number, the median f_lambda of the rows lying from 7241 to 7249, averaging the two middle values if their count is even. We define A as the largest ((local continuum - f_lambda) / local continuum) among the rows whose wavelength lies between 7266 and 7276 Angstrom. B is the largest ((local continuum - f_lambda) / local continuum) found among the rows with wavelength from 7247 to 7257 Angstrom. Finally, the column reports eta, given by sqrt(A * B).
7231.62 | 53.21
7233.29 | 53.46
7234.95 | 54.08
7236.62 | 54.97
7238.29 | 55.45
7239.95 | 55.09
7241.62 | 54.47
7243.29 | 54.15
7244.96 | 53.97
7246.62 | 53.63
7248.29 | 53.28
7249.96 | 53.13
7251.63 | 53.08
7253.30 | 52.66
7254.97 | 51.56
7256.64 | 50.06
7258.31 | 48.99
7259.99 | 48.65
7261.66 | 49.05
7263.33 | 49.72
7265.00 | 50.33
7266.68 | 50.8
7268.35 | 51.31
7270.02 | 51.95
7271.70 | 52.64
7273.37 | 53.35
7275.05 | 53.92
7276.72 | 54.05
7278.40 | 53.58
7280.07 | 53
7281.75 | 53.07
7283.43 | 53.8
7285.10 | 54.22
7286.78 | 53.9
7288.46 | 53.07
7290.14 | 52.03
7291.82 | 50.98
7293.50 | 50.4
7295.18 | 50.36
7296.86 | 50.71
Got 0.065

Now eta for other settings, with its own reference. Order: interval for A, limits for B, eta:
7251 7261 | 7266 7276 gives 0.076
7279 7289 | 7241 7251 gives 0.017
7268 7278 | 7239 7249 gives 0.025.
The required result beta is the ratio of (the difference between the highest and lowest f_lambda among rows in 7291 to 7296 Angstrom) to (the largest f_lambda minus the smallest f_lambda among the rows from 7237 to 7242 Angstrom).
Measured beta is 0.6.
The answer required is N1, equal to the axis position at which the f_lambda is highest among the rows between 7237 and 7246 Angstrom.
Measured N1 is 7238.29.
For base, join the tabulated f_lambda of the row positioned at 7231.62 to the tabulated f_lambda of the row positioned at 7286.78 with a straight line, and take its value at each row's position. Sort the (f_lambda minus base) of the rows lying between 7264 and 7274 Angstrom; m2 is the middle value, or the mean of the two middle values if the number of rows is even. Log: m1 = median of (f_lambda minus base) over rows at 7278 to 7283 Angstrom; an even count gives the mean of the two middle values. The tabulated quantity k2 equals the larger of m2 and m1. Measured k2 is -0.8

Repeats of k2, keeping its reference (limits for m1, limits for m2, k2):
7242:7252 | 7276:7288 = 0.0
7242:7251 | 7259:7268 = 0.2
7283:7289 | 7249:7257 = 0.0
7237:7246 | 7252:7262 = 1.1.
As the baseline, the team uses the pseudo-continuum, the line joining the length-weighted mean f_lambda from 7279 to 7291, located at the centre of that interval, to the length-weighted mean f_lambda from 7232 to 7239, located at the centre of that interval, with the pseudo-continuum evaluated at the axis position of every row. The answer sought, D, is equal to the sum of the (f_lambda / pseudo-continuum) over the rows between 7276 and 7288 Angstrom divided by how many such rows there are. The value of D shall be 1.01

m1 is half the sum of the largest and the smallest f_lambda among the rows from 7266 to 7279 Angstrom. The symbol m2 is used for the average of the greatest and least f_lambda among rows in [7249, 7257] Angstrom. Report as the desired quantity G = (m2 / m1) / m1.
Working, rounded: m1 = 52.4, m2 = 51.6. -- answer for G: 0.0188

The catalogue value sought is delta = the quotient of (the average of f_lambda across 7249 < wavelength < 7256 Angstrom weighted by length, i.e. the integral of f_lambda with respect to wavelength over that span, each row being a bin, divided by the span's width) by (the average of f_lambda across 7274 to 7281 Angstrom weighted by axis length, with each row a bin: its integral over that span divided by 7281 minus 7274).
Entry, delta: 0.98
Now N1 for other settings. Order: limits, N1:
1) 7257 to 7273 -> 7271.70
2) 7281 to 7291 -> 7285.10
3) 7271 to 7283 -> 7276.72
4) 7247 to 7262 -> 7248.29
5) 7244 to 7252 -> 7244.96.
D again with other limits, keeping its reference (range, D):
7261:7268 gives 0.93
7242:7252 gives 0.99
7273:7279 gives 1.00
